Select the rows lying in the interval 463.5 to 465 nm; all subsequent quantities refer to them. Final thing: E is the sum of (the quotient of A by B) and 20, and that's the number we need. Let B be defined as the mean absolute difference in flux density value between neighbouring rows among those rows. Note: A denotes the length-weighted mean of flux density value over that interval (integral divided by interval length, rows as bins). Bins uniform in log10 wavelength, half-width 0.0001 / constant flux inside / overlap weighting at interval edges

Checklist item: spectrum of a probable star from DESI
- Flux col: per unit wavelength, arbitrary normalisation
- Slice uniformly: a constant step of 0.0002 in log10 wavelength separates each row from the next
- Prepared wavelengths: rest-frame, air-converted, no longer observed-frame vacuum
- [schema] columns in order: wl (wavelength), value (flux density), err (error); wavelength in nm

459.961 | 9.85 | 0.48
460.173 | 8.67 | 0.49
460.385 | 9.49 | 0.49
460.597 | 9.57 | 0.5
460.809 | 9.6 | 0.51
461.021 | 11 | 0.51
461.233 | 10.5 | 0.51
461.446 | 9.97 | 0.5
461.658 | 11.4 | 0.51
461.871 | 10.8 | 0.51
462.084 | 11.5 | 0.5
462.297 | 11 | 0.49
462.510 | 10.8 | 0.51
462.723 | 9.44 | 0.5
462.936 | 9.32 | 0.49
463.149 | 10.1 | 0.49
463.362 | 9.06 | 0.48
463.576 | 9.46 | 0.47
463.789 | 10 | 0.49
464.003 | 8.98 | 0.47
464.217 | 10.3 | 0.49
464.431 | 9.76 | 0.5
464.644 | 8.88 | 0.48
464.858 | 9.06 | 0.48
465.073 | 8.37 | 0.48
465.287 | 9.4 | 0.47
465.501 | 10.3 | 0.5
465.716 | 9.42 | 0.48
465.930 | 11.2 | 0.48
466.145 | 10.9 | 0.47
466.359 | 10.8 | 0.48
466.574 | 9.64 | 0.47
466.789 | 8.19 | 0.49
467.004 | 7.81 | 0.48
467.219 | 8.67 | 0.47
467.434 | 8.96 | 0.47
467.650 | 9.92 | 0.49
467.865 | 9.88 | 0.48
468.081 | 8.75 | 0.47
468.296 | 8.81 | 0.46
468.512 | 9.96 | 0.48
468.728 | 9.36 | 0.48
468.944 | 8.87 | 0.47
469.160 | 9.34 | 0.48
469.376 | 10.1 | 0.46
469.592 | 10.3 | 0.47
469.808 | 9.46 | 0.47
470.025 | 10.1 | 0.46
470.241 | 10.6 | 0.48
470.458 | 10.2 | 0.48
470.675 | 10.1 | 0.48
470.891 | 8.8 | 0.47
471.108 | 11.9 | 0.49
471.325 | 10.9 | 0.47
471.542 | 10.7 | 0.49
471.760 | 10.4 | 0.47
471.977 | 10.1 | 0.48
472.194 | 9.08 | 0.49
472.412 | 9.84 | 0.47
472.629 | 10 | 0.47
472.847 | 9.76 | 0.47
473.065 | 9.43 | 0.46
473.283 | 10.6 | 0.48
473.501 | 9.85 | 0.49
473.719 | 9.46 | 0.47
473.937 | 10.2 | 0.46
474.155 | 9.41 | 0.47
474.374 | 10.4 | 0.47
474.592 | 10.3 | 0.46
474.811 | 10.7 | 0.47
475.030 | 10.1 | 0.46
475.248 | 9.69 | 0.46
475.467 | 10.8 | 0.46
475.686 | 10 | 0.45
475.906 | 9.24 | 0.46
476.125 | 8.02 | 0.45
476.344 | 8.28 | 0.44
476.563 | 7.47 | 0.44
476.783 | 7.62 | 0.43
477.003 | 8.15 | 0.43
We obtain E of 33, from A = 9.5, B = 0.7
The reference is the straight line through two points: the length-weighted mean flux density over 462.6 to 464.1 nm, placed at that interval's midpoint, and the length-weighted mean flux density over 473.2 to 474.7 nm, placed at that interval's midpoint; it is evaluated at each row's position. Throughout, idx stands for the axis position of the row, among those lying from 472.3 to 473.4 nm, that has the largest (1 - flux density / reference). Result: 473.065 nm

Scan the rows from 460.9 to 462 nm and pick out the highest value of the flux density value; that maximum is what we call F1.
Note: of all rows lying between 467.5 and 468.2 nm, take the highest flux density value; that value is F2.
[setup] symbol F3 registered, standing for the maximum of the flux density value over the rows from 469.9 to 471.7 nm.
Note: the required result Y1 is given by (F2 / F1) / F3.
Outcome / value 0.073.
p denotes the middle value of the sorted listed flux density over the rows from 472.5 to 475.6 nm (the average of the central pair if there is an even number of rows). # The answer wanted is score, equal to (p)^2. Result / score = 101.0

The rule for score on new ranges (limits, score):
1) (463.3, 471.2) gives 89.5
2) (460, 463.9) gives 99.7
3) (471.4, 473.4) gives 100.0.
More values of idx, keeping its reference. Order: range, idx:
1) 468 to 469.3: 468.081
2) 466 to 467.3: 467.004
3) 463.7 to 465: 464.644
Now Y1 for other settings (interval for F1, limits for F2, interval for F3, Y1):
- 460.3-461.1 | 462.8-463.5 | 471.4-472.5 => 0.086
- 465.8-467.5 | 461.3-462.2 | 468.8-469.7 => 0.100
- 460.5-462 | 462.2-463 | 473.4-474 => 0.095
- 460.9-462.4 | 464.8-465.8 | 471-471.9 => 0.075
